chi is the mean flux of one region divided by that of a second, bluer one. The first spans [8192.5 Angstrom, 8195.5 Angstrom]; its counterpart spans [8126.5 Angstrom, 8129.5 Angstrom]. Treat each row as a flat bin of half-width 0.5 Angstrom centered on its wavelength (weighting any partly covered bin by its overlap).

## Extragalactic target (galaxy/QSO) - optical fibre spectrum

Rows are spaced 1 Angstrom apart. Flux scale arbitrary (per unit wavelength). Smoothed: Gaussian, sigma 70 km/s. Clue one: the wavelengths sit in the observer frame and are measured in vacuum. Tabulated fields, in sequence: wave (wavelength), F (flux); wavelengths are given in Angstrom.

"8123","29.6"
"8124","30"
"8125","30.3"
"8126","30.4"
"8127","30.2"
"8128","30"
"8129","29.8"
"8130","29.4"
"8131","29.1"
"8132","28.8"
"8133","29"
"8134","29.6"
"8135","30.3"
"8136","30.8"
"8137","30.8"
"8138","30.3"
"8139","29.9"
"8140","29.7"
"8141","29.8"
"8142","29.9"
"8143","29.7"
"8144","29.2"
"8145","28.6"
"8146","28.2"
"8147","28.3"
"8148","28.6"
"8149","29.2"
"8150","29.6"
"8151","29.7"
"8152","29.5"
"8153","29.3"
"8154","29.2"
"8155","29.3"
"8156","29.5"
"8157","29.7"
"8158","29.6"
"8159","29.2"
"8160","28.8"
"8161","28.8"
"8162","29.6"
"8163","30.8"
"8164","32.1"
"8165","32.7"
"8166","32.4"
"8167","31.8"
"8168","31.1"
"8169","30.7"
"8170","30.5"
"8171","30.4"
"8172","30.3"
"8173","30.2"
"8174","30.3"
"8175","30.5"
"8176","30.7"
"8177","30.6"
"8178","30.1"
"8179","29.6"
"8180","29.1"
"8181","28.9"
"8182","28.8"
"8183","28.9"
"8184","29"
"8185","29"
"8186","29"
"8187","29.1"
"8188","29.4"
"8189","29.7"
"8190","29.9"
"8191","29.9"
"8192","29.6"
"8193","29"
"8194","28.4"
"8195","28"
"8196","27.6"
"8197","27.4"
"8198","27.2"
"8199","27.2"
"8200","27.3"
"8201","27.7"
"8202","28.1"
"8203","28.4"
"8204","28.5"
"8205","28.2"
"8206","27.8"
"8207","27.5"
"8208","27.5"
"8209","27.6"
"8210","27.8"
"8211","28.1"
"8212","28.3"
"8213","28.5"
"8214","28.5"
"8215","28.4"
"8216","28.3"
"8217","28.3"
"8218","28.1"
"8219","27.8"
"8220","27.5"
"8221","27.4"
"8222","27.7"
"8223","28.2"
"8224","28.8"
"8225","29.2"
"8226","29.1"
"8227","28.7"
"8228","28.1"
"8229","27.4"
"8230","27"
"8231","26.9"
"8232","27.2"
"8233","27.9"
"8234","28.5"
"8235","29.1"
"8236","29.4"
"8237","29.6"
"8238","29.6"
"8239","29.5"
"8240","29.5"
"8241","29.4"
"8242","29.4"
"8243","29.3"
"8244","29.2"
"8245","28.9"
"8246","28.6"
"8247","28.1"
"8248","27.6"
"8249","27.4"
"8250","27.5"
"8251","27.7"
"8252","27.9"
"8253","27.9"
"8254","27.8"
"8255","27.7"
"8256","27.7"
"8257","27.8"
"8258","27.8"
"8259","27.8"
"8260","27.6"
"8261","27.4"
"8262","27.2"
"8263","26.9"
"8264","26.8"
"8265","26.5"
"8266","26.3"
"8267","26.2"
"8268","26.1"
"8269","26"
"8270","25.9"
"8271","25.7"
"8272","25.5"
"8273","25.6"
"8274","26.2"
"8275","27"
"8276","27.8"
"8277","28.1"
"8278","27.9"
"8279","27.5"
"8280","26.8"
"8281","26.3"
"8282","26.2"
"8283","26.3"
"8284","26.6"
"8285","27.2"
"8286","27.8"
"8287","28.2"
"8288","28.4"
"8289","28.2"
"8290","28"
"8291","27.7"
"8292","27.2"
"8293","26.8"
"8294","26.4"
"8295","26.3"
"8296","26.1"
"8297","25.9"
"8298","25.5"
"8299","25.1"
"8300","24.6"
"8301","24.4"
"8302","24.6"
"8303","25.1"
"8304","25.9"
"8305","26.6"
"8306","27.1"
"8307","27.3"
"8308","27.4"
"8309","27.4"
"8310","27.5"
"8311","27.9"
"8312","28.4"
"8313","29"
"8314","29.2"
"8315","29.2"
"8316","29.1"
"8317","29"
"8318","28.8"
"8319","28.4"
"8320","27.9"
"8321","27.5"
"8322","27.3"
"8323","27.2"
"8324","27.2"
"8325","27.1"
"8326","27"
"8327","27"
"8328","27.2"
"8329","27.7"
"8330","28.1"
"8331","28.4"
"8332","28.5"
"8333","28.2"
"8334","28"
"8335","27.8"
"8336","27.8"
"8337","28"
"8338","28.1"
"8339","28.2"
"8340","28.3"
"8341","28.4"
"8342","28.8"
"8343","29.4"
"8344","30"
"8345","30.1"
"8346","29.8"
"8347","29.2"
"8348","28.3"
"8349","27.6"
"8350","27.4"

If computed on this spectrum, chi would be 0.95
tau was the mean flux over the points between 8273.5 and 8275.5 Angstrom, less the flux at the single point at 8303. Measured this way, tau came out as 1.5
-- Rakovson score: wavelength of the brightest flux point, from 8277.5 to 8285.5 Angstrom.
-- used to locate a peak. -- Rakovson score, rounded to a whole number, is 8278 Angstrom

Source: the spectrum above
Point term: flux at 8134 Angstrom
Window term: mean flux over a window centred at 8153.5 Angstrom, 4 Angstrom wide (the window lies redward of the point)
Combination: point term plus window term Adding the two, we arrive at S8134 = 58.9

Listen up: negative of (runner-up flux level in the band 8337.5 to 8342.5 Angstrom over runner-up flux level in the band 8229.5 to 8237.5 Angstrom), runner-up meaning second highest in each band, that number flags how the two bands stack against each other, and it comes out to -0.97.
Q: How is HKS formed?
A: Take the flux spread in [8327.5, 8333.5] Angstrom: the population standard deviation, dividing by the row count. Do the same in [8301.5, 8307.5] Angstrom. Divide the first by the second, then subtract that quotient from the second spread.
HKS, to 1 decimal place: 0.6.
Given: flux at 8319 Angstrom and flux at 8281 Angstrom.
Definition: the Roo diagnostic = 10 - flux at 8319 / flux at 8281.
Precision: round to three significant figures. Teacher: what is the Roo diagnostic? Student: 8.92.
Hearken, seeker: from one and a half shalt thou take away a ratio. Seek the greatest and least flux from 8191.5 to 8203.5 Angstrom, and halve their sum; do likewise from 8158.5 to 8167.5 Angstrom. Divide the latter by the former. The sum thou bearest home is 0.417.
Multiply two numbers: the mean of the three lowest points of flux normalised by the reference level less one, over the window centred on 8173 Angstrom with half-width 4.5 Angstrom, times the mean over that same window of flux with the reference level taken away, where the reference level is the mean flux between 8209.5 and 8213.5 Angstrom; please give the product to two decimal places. 0.17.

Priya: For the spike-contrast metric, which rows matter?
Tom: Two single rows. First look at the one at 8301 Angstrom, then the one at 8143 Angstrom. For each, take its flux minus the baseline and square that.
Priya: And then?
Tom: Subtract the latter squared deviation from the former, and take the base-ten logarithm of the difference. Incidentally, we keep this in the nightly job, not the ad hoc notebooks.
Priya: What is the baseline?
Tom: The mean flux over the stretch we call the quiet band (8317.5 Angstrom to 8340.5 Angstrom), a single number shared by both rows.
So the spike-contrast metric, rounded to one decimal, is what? 0.9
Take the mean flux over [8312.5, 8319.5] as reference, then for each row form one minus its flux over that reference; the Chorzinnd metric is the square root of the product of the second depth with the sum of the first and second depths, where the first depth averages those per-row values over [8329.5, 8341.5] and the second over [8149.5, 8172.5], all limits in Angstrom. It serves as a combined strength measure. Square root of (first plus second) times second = 0.025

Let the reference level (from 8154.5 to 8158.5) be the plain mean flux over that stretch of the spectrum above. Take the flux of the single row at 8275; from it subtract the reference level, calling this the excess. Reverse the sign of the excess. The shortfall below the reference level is 2.5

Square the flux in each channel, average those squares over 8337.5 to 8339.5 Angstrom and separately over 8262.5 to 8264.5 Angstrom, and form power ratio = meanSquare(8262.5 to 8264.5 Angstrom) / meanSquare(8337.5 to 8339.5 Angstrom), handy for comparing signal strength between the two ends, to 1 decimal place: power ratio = 0.9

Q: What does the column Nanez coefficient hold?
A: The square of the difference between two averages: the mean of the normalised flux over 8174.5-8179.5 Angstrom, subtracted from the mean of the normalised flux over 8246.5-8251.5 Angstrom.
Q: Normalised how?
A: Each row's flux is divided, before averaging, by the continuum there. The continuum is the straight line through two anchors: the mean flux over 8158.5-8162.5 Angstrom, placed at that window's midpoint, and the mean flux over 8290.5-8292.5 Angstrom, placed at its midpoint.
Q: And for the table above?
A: 0.0036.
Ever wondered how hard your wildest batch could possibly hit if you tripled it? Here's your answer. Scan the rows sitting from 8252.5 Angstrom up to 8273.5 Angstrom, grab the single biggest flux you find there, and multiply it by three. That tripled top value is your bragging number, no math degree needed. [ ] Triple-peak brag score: 83.7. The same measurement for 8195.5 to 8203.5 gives 85.2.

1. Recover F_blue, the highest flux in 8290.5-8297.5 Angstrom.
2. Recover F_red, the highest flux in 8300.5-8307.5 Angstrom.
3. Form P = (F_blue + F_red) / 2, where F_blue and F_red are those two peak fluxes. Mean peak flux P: 27.5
